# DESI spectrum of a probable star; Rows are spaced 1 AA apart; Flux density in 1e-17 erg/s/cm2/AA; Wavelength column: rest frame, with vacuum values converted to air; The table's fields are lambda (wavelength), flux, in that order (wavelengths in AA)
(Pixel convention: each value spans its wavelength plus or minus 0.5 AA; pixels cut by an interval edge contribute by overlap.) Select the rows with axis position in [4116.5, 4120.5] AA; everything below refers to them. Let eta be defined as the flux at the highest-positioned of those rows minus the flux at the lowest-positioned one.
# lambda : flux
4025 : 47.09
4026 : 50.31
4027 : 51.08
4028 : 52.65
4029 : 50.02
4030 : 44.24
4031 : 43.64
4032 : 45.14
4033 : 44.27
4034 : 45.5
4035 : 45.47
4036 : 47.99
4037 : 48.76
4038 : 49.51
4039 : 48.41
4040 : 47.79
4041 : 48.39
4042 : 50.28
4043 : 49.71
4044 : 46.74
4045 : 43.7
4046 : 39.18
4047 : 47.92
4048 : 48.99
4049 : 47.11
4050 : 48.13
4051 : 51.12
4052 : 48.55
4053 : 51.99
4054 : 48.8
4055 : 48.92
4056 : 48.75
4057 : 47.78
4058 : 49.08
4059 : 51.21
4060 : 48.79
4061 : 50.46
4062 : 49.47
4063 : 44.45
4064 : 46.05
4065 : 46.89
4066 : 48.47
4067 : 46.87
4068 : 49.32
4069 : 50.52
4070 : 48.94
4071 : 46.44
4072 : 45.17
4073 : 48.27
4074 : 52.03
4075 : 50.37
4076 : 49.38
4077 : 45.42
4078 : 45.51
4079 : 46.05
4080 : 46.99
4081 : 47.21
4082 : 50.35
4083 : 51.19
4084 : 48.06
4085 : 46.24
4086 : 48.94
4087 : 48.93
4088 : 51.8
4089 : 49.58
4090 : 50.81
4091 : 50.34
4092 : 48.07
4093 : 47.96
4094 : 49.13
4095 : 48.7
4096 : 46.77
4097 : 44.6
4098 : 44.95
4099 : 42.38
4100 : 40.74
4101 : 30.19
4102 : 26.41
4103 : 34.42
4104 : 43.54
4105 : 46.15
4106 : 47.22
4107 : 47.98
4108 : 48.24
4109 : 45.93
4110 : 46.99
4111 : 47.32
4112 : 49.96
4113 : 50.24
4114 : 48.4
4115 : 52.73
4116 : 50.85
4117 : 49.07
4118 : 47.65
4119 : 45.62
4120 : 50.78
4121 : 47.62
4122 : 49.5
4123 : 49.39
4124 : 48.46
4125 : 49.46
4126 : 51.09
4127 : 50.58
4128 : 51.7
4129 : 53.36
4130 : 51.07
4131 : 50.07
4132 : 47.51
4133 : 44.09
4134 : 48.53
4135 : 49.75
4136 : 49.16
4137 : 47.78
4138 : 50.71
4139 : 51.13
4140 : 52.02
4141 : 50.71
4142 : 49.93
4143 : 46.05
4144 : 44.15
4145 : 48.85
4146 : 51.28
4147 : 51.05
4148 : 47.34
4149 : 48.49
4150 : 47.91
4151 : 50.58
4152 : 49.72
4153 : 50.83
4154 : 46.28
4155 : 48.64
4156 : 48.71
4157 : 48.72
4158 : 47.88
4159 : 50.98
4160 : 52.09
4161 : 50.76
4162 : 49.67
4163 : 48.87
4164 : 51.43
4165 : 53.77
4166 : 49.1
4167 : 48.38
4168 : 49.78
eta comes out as 1.7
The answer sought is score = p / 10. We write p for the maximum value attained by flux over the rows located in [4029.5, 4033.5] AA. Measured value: 4.51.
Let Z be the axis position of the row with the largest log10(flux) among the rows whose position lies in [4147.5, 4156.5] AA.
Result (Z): 4153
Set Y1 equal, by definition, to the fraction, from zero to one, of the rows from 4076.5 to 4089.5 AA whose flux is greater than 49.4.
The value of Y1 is 0.31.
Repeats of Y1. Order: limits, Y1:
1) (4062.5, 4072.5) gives 0.10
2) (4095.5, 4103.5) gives 0.00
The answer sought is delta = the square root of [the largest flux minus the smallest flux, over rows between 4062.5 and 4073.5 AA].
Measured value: 2.46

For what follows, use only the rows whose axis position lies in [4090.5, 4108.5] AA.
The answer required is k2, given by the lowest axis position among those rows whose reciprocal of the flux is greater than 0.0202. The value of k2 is 4092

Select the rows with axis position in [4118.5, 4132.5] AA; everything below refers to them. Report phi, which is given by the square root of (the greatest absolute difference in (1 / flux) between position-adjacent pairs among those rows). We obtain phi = 0.047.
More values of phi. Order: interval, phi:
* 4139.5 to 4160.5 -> 0.047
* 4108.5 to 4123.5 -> 0.047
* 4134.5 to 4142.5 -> 0.035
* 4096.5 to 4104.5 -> 0.094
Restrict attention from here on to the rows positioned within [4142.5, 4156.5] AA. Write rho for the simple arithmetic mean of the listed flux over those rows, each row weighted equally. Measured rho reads 48.6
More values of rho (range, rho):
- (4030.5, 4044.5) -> 47.3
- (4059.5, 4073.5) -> 47.9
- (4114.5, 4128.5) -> 49.6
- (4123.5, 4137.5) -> 49.5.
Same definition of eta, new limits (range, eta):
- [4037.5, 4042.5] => 0.8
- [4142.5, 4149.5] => 2.4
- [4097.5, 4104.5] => -1.4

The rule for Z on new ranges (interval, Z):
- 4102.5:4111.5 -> 4108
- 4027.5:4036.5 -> 4028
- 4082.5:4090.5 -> 4088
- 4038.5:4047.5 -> 4042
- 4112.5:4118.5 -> 4115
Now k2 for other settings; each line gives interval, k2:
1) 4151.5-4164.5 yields 4154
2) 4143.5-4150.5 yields 4144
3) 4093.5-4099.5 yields 4094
